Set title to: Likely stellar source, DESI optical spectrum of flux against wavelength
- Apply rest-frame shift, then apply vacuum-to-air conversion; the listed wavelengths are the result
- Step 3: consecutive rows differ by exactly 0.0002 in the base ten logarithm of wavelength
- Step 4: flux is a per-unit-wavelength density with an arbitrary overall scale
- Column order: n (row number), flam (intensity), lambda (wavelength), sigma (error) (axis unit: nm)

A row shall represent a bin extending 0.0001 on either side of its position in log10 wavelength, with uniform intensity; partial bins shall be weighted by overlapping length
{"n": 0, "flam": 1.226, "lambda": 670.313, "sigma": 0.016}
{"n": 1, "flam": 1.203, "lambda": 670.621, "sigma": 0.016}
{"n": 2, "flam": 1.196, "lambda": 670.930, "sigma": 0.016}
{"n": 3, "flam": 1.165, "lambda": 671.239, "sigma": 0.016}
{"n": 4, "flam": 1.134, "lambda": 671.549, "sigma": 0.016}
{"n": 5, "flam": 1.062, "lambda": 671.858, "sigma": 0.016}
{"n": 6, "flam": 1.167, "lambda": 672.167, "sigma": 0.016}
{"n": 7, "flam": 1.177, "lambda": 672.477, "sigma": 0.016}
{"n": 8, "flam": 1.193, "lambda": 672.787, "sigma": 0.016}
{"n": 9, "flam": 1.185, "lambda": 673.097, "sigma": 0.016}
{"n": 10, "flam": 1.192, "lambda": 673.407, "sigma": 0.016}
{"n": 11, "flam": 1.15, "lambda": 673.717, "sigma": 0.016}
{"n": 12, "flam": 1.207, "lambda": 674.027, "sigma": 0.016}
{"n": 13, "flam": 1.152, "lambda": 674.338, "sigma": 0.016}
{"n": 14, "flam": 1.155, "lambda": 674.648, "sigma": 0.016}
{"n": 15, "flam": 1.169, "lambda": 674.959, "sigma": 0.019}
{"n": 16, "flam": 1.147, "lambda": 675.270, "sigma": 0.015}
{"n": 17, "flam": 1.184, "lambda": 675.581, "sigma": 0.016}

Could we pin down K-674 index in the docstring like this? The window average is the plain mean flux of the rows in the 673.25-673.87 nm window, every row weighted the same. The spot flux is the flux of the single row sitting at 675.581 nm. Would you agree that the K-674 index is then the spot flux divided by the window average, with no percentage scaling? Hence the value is 1.011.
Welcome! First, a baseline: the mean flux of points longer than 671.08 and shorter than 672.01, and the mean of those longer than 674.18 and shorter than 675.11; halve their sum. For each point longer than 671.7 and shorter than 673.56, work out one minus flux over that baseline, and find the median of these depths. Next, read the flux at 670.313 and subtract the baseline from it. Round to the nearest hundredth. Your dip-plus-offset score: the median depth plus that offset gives 0.05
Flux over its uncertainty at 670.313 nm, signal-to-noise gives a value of 76.6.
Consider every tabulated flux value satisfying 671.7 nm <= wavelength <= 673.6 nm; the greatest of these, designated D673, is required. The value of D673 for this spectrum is 1.193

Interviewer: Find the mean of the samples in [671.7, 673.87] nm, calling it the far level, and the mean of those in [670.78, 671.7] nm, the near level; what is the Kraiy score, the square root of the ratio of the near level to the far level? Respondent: 1.00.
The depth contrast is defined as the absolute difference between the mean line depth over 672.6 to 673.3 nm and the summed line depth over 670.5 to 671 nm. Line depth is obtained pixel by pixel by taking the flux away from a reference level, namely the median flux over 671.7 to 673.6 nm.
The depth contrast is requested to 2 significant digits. 0.029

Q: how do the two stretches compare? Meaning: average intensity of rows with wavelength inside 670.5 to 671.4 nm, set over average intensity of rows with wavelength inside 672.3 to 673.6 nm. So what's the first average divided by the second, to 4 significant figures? 1.001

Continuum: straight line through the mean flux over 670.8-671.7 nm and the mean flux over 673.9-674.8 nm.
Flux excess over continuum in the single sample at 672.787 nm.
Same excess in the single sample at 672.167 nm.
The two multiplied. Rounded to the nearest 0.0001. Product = 0.0000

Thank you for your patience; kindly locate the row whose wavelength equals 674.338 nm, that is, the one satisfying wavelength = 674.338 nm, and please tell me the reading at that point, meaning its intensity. 1.152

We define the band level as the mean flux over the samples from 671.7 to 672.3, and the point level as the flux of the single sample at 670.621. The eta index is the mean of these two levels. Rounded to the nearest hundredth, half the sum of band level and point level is 1.16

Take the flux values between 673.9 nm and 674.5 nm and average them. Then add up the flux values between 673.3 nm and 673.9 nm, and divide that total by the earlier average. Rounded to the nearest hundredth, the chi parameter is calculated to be 1.99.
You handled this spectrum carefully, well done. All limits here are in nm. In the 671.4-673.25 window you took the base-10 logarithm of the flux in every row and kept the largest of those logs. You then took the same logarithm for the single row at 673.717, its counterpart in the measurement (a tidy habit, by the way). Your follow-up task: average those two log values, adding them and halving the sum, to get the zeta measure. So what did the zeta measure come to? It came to 0.0687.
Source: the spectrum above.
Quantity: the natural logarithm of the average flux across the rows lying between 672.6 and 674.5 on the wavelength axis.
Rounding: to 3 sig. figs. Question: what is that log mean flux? 0.165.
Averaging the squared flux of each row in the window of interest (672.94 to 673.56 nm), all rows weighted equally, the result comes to 1.41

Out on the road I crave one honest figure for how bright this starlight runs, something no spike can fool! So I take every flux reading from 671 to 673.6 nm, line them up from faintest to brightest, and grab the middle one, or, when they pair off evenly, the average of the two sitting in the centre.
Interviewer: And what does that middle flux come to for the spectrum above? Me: 1.172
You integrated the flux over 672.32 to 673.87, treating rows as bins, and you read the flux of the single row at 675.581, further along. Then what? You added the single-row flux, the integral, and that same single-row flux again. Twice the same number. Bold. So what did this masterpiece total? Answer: 4.2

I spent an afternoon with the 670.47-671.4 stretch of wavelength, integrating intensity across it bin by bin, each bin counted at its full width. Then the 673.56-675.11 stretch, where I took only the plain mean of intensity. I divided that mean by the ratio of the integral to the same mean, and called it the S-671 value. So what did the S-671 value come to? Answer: 1.2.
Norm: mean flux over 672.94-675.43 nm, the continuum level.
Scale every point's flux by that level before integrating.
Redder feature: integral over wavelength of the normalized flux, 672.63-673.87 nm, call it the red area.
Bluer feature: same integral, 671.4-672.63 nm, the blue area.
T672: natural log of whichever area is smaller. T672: 0.18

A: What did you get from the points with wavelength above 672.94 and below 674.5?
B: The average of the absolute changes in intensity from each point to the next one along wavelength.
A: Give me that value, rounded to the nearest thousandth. 0.040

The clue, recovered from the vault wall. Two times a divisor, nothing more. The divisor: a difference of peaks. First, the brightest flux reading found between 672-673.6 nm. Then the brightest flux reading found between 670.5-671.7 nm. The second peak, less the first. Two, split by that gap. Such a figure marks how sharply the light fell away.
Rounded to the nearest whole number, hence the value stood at 200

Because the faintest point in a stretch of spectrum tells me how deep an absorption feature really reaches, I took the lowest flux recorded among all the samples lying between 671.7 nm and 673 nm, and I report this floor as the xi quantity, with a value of 1.062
